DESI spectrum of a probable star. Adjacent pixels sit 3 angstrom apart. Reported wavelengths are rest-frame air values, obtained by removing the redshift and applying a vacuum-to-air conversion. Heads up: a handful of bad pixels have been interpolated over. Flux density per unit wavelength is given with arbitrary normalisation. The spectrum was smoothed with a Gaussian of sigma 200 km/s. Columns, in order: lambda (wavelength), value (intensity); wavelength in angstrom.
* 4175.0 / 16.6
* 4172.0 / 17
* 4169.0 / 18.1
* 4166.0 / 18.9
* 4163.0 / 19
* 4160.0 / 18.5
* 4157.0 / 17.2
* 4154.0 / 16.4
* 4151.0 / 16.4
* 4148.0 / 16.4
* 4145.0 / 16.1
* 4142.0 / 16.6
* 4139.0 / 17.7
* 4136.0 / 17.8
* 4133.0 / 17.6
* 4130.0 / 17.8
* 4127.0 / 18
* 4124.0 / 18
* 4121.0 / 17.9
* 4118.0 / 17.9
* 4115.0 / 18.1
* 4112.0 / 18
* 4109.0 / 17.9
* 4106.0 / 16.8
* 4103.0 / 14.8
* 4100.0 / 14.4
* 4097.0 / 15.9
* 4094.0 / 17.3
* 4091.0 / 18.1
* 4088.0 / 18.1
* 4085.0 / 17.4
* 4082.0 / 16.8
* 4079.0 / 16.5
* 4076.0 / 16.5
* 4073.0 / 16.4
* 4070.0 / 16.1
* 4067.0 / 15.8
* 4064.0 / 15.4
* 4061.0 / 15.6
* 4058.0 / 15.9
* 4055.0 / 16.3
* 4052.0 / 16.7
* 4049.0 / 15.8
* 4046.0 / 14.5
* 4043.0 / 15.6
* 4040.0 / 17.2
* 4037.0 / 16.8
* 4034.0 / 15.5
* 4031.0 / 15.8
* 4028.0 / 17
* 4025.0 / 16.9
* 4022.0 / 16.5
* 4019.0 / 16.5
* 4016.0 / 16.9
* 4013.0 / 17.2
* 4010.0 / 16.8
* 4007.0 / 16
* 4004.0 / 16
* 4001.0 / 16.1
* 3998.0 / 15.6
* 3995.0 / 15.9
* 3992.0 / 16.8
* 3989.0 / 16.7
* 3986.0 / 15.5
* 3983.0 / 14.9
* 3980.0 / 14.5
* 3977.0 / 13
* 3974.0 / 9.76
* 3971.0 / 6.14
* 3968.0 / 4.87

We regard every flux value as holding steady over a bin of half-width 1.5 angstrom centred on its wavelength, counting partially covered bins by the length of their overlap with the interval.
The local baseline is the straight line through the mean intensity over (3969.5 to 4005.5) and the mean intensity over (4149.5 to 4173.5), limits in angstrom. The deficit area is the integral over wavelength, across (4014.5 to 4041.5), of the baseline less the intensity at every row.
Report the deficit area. -41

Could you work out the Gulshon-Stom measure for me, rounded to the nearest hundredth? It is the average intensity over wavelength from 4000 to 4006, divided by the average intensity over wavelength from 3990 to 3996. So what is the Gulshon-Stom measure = 0.98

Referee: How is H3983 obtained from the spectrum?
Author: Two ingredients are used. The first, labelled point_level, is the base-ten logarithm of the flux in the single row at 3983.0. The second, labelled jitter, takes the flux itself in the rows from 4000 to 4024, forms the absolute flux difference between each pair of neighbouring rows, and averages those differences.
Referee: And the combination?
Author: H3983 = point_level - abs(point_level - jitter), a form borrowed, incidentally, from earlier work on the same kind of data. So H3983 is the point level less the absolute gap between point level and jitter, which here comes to 0.29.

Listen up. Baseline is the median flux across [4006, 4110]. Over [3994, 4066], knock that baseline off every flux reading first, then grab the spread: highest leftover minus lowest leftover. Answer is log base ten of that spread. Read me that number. 0.4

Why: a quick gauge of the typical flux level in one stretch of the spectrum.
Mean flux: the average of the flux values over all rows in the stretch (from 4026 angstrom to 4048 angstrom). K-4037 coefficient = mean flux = 16.1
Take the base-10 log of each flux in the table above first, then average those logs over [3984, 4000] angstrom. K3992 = 1.21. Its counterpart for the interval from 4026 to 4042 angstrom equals 1.22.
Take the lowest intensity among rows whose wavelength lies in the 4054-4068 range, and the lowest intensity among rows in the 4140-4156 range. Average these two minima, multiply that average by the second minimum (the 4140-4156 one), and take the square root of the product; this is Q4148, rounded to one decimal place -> 15.9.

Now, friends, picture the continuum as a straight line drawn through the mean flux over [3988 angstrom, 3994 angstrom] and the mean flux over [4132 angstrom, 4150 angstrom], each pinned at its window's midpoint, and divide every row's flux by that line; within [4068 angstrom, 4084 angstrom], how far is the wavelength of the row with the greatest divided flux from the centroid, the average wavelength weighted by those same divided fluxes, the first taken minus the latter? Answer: 5.9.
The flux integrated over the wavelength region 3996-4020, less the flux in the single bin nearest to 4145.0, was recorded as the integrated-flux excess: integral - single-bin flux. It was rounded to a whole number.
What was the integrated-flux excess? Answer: 377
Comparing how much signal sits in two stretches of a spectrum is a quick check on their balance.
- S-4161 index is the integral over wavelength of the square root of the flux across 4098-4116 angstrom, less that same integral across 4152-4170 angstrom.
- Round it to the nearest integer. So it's -3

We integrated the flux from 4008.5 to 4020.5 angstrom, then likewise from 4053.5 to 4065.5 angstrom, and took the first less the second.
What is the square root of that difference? 3.5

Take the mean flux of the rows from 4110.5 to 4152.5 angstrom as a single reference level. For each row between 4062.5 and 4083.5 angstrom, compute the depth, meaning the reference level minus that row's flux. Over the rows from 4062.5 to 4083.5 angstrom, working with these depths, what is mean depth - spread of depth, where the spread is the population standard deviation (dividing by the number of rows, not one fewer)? 0.8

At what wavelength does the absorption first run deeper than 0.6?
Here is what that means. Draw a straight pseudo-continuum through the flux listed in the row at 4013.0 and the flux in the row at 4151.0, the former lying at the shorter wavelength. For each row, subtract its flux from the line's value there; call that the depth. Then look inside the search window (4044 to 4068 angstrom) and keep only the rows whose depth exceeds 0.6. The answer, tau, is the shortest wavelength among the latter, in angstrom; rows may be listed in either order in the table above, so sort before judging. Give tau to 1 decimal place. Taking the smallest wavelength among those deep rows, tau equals 4046.0 angstrom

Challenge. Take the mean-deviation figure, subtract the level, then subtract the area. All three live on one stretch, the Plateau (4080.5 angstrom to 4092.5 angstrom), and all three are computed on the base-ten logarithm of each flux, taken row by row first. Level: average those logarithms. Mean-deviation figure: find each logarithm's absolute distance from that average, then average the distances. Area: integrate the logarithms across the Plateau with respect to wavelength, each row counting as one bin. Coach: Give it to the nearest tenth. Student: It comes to -16.2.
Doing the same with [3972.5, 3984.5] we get -14.4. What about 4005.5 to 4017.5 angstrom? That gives -15.9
